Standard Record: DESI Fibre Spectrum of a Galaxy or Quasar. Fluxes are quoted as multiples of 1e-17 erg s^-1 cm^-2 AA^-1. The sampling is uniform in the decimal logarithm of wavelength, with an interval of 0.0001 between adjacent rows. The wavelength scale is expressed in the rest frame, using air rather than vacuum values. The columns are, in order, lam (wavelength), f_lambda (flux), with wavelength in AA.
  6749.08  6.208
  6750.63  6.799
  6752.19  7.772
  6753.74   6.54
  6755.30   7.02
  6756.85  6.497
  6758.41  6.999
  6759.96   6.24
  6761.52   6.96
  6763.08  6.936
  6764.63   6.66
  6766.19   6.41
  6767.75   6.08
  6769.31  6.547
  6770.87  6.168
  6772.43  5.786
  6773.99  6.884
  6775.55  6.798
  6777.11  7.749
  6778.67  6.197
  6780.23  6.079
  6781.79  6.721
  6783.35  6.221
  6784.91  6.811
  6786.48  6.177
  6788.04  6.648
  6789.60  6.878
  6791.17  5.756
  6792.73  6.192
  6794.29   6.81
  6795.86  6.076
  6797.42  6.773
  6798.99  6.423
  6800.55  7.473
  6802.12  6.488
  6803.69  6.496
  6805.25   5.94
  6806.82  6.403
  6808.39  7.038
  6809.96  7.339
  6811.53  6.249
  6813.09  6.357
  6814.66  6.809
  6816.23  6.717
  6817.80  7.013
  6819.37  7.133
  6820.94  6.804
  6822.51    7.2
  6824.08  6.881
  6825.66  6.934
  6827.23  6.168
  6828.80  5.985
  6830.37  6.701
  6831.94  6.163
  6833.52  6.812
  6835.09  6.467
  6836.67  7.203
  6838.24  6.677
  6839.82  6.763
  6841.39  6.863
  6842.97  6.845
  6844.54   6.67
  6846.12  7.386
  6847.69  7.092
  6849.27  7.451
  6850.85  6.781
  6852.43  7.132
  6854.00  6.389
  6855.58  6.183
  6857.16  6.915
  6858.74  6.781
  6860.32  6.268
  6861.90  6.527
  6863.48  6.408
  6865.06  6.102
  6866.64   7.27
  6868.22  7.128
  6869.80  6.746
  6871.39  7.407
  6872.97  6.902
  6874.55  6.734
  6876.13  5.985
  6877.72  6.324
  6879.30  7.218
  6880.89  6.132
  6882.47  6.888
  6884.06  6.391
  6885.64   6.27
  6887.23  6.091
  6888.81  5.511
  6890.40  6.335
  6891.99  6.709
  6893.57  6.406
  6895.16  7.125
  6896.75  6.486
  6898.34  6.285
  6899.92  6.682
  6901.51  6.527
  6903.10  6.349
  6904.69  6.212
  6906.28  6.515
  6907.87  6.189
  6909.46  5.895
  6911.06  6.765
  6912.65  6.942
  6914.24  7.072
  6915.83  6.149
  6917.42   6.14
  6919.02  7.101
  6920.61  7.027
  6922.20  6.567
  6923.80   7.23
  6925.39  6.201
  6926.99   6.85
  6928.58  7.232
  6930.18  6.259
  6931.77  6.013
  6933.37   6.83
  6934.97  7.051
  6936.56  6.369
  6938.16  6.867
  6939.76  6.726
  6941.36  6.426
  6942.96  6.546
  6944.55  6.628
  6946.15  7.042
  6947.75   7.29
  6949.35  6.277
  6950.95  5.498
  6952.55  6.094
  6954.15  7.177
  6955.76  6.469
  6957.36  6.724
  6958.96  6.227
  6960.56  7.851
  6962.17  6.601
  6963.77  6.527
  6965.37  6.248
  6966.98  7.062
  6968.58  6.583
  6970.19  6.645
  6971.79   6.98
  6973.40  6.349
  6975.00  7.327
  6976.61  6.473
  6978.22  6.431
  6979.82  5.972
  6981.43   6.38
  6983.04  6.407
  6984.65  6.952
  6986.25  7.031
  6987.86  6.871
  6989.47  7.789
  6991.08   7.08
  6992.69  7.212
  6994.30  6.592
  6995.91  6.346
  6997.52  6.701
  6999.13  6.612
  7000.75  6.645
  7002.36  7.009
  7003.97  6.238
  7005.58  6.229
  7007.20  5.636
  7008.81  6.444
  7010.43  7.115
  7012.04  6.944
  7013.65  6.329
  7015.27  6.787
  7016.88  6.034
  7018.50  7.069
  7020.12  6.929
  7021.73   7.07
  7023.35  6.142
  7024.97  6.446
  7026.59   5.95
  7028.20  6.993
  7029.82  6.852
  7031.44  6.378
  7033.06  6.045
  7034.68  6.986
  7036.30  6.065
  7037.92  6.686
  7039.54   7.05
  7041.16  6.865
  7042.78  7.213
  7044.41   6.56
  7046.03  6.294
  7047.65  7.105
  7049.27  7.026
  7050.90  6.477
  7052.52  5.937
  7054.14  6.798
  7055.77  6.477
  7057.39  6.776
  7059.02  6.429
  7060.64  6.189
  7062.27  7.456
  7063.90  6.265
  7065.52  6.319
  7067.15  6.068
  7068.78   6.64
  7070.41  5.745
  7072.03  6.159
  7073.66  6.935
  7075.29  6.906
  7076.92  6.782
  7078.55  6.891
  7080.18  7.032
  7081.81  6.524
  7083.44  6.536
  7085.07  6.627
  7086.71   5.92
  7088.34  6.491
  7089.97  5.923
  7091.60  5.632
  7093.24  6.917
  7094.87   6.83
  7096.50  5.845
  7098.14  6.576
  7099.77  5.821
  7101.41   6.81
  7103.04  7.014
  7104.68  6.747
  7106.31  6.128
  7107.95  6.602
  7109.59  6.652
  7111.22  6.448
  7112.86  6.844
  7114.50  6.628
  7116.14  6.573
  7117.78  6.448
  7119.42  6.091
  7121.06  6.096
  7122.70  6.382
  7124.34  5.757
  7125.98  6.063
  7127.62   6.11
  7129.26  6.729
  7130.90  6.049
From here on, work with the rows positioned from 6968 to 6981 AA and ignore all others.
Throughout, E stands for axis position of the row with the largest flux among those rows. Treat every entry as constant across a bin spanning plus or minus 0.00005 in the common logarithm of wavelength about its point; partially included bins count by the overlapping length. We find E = 6975.00 AA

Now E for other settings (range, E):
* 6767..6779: 6777.11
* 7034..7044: 7042.78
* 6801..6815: 6809.96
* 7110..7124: 7112.86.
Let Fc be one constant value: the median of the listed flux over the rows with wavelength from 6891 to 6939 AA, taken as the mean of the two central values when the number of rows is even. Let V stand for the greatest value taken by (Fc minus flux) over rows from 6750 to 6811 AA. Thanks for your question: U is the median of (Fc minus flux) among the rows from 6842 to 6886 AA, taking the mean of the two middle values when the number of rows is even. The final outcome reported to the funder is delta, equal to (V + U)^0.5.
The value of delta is 0.76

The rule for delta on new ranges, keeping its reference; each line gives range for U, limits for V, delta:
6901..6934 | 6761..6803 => 0.90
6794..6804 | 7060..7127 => 0.98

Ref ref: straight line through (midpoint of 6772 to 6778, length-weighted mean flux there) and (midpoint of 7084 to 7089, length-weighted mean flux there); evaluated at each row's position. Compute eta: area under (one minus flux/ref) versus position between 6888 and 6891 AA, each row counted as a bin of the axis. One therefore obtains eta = 0.35 AA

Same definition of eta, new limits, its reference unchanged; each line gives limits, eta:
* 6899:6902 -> 0.02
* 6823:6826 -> -0.07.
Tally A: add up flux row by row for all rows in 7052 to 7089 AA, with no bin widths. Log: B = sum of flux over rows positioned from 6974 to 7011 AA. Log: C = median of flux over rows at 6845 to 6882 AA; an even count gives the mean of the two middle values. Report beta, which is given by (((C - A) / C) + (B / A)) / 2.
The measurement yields -10.0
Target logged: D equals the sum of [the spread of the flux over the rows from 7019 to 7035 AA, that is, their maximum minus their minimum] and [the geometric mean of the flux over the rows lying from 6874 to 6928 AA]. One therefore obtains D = 7.62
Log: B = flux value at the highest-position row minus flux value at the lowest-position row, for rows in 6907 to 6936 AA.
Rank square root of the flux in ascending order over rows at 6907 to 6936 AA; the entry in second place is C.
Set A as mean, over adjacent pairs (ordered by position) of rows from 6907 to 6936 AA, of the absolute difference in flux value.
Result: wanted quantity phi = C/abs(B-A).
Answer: 7.2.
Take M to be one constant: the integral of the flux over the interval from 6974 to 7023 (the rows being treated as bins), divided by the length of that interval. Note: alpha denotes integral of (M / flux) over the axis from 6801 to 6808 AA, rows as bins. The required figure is 7.30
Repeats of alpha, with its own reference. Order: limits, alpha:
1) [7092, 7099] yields 7.25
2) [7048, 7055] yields 7.12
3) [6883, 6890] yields 7.68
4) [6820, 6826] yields 5.76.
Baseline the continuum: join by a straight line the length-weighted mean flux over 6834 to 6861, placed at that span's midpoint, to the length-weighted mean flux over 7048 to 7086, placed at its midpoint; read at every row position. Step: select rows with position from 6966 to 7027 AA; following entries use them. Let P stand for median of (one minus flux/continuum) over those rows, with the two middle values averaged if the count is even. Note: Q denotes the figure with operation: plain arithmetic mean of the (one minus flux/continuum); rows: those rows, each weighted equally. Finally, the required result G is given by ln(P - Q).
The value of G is -5.2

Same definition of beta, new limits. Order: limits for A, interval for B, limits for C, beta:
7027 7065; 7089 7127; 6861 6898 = -10.8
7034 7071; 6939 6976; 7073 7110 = -10.4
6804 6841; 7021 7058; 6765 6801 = -11.0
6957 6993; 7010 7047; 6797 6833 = -10.6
